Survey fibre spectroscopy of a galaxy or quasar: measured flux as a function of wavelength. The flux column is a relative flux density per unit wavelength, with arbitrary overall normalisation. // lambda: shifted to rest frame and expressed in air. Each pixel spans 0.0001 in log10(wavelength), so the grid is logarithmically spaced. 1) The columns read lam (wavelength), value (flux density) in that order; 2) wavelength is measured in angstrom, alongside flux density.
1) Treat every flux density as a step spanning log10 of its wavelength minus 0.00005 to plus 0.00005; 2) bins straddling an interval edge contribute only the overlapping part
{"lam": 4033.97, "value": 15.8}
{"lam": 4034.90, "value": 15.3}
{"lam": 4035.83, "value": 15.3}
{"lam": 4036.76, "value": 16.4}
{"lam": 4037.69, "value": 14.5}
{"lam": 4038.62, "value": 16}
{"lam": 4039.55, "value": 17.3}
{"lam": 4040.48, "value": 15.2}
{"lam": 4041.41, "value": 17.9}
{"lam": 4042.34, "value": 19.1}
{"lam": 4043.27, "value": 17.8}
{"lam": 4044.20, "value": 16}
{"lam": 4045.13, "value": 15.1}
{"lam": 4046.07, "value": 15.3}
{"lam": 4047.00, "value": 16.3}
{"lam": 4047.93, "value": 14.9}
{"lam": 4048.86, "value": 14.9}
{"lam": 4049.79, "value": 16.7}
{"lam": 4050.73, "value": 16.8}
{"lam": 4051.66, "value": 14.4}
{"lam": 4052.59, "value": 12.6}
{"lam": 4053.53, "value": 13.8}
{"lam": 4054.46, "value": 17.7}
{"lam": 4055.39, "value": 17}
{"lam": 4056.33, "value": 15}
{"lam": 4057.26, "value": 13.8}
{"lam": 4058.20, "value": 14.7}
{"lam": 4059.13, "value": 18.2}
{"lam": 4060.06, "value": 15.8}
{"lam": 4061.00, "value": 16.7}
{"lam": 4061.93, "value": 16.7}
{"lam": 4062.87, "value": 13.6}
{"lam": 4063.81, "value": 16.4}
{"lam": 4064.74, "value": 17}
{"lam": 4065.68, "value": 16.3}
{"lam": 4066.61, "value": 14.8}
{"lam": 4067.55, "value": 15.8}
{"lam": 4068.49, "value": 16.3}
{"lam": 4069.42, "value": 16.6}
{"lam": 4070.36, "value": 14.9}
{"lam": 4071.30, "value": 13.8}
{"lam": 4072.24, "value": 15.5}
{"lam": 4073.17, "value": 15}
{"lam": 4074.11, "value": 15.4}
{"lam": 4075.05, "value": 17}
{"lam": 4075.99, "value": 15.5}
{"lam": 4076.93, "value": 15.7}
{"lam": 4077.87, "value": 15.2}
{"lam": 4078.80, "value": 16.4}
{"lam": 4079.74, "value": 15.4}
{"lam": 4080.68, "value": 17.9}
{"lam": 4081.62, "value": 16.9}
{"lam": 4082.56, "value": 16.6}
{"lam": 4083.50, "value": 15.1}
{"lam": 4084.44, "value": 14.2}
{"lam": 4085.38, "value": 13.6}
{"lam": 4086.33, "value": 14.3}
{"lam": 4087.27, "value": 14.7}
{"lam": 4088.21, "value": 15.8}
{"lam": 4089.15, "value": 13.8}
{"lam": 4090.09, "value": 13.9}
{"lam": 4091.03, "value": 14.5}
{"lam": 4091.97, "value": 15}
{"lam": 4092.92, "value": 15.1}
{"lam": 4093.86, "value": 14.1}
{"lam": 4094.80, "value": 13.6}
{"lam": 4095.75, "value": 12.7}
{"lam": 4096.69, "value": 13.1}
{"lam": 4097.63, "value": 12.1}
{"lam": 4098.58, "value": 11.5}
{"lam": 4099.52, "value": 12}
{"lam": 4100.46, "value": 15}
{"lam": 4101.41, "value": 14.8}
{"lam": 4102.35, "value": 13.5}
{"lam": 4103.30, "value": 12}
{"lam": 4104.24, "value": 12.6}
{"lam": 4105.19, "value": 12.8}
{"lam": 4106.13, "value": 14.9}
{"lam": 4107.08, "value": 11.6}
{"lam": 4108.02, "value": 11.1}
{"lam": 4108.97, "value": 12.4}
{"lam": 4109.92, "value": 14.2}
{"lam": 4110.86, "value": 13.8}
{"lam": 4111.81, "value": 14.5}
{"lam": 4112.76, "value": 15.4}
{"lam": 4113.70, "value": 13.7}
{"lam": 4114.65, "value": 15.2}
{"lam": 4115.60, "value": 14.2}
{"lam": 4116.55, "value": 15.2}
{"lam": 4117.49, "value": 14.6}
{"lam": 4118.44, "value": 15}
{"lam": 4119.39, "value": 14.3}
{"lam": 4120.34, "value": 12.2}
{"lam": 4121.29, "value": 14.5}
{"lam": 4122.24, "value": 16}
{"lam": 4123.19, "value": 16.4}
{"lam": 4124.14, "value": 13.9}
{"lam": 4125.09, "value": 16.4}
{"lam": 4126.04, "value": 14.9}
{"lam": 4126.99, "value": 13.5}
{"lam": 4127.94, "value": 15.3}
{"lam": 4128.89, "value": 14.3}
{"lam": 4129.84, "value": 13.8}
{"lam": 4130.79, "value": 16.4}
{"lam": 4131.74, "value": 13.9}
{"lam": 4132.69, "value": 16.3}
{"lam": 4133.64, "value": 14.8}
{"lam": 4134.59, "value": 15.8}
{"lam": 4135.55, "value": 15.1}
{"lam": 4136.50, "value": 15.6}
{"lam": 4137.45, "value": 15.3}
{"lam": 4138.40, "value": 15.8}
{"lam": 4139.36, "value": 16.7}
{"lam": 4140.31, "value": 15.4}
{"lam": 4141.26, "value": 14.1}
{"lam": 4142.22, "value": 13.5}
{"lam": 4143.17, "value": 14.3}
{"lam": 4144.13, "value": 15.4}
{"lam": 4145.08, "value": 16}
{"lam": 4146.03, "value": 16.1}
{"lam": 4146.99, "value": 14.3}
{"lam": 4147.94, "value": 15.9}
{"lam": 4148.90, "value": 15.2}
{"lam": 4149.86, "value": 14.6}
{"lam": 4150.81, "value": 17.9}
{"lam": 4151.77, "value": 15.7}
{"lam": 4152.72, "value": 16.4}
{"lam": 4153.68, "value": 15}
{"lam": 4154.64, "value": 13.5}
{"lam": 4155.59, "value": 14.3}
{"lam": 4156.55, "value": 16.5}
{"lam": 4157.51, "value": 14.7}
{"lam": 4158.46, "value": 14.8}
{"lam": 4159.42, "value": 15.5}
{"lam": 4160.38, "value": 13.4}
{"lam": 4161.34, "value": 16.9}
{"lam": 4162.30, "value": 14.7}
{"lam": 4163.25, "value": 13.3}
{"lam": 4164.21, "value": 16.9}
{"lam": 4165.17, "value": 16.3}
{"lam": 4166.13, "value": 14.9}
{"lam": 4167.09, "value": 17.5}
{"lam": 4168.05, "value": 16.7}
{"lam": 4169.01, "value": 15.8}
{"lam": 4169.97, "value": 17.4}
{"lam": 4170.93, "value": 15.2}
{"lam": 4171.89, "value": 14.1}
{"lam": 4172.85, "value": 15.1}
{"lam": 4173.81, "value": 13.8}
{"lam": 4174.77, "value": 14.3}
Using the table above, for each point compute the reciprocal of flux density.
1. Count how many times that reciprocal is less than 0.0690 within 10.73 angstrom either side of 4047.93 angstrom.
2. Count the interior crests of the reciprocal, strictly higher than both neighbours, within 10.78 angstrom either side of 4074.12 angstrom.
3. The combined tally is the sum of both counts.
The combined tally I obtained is 25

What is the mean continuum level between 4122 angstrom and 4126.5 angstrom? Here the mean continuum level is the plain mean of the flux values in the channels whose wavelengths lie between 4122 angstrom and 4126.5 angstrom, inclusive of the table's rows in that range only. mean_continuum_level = 15.5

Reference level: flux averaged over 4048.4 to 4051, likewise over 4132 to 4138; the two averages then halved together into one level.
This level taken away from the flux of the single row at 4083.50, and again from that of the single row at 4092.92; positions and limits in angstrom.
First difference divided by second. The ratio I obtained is 1.0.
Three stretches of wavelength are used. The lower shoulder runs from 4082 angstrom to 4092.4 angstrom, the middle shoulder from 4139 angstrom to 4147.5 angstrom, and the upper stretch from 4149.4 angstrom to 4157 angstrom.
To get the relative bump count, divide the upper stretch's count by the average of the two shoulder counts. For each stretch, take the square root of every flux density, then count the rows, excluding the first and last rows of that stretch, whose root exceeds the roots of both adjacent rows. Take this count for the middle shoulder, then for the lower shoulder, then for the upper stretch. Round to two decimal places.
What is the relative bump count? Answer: 2.00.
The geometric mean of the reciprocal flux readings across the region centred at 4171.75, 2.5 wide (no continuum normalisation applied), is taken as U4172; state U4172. 0.0676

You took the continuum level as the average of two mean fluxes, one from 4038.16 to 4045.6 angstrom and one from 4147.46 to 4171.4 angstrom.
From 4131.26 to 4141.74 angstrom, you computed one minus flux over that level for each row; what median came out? 0.048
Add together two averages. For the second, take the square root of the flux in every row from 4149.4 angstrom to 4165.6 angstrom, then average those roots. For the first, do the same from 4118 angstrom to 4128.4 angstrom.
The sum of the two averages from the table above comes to 7.75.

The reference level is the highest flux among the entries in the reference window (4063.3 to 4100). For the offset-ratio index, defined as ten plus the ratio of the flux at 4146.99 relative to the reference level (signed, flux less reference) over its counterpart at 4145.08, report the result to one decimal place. 11.9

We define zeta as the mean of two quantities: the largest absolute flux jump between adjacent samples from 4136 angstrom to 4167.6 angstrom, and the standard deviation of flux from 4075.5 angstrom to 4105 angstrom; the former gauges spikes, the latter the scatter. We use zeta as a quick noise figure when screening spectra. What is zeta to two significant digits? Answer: 2.6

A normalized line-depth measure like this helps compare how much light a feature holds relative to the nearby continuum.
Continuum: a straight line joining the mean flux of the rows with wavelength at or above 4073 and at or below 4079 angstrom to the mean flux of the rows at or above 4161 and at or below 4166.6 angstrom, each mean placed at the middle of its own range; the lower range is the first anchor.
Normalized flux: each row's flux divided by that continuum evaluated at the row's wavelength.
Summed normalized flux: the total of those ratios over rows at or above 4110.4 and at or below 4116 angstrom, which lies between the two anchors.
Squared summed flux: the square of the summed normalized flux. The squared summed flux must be 30.8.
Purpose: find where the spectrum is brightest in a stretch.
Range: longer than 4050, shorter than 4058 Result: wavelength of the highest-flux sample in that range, 4054.46 angstrom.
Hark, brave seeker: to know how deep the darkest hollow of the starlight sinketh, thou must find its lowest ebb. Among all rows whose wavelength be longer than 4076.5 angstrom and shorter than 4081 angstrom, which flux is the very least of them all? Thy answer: 15.2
